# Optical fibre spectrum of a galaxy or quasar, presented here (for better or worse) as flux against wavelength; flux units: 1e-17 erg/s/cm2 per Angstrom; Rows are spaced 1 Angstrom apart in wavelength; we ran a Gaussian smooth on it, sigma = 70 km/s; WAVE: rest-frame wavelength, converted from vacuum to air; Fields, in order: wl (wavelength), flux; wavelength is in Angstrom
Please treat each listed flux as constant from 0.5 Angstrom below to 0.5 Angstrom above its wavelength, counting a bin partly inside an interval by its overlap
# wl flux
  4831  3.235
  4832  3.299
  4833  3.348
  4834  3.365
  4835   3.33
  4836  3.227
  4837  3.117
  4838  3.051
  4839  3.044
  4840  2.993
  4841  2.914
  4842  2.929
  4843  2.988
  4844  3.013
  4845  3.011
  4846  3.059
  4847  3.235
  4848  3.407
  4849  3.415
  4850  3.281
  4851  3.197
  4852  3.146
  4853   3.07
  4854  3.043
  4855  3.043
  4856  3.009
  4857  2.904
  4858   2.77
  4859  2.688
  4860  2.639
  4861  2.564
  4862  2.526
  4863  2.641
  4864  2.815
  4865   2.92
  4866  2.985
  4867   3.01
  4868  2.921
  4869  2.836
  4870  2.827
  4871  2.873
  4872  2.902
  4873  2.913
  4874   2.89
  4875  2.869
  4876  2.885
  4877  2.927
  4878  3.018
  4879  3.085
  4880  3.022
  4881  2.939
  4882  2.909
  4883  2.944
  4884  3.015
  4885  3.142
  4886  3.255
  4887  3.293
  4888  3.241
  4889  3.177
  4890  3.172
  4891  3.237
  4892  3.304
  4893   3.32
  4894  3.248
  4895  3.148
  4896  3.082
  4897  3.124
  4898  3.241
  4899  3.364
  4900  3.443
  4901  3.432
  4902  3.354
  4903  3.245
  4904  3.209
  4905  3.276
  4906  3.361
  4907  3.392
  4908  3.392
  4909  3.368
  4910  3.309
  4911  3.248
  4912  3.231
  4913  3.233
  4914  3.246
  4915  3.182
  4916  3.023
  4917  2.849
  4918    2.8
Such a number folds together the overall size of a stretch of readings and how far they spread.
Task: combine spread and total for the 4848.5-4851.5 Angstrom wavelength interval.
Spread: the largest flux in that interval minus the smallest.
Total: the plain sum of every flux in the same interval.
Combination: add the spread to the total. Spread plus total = 10.1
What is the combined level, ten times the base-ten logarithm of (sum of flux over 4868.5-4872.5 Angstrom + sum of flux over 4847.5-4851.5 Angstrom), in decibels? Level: 13.9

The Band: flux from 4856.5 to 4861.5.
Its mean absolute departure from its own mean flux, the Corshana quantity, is 0.099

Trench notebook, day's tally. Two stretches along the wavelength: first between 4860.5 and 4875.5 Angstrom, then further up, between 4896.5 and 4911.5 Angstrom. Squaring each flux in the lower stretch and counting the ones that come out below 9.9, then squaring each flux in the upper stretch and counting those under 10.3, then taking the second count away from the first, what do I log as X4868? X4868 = 13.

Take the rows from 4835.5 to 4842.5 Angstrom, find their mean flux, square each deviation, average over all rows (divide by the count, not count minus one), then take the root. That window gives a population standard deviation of 0.101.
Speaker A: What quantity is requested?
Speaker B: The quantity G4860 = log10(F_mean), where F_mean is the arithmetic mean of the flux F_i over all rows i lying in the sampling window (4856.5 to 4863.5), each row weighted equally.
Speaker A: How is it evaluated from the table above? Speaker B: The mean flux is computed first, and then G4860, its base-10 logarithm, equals 0.427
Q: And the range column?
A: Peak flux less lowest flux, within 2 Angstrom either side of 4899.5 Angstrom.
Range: 0.20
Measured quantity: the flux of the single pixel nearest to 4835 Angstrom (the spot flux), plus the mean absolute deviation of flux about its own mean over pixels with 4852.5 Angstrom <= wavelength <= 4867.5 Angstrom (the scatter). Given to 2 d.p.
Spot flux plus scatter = 3.50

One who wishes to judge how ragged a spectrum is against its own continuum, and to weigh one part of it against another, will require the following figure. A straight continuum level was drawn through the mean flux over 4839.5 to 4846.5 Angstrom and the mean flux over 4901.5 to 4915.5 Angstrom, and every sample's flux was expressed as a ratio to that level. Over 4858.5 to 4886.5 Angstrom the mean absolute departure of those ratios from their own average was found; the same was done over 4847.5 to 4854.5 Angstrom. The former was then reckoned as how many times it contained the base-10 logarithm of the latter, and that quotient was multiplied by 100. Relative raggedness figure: -2.34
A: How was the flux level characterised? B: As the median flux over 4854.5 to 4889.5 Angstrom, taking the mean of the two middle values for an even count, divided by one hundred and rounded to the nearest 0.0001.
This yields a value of 0.0292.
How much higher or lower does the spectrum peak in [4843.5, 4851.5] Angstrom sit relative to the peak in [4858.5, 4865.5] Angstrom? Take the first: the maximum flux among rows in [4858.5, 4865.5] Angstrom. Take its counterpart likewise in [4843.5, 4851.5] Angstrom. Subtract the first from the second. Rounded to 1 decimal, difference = 0.5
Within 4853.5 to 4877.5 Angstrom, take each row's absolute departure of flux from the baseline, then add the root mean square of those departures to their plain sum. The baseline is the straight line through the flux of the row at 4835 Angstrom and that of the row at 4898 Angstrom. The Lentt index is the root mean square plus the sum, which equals 11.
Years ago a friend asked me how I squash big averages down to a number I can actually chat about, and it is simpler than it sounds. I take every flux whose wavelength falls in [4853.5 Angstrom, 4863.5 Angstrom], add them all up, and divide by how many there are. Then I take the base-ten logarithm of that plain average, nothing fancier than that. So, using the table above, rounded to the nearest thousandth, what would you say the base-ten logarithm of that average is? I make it 0.444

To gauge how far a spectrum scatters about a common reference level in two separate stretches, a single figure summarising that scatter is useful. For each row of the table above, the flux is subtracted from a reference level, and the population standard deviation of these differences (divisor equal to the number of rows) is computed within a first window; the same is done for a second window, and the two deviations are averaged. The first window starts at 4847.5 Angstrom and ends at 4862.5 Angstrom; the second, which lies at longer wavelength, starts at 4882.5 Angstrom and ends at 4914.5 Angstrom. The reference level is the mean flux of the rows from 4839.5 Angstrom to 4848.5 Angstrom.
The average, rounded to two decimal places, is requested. 0.20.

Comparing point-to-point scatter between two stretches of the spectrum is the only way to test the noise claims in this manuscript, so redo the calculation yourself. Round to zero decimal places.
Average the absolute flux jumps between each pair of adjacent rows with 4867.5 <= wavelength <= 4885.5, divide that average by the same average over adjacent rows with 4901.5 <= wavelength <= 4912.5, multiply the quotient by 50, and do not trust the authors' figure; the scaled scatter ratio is 51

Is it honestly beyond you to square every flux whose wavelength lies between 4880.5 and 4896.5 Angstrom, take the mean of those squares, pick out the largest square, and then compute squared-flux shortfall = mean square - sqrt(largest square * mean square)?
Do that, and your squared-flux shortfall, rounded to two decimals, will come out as -0.52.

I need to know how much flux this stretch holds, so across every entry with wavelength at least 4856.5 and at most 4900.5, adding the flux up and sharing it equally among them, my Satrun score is 3.00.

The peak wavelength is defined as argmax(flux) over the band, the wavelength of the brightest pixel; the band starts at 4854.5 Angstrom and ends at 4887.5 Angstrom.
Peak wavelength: 4887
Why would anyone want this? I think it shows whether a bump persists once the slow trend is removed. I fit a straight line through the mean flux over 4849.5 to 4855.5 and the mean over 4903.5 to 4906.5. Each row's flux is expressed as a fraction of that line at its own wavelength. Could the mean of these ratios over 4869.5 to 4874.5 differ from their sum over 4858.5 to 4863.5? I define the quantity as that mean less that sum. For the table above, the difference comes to -3.2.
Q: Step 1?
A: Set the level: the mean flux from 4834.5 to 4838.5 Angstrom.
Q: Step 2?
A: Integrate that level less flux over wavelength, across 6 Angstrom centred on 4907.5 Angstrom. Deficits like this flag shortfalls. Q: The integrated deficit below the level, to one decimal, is -1.0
